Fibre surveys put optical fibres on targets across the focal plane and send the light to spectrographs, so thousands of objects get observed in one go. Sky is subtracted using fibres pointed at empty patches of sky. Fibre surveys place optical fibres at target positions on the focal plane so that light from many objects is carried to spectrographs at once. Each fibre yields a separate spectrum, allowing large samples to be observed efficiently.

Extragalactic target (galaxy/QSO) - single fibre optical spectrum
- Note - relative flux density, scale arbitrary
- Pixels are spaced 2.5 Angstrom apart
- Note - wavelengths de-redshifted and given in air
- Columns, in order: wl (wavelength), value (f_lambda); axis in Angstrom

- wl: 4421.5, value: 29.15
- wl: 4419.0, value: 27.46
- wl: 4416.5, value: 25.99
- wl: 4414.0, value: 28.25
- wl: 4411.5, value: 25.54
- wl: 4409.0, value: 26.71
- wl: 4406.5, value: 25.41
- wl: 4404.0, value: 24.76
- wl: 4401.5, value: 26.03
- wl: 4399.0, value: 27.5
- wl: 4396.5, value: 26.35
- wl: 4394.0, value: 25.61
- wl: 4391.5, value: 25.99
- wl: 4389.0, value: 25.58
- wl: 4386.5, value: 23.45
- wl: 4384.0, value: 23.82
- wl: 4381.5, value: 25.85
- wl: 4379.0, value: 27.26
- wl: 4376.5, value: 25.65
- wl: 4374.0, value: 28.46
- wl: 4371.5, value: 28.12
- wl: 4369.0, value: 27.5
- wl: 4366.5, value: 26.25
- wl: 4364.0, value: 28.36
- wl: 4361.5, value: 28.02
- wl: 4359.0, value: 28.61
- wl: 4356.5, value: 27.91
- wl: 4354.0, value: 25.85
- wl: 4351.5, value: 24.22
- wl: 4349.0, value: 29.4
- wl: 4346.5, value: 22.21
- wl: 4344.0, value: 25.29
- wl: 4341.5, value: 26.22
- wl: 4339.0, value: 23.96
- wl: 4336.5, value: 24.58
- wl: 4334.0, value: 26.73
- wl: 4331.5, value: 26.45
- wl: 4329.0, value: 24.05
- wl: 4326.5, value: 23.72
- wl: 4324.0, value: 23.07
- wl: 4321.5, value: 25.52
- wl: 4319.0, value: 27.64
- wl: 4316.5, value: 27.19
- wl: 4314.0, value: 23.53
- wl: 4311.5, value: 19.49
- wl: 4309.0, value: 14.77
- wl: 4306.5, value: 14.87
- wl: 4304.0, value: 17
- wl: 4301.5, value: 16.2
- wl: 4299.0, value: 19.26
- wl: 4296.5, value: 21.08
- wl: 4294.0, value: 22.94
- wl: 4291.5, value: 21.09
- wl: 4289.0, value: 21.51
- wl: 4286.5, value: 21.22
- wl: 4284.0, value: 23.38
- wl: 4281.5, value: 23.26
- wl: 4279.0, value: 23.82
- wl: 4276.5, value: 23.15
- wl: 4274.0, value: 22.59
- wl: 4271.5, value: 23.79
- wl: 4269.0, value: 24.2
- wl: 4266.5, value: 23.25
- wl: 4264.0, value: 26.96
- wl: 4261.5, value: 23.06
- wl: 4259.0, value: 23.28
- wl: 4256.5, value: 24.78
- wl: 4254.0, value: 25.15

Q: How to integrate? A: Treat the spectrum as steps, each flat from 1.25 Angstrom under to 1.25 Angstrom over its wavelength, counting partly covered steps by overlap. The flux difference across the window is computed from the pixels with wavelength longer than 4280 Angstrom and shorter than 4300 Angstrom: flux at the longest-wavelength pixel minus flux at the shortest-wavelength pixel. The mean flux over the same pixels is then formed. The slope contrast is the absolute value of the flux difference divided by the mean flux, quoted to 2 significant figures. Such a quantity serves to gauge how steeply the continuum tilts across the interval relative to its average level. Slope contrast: 0.18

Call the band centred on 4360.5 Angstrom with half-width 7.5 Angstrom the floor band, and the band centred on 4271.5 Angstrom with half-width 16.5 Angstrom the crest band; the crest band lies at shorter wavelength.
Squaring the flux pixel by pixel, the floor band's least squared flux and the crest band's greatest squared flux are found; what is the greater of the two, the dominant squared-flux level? 727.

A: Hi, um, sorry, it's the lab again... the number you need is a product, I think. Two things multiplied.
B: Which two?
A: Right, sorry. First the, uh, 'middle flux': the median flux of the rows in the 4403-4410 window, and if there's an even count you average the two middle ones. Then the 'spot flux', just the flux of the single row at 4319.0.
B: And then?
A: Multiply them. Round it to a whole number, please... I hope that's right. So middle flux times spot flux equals 702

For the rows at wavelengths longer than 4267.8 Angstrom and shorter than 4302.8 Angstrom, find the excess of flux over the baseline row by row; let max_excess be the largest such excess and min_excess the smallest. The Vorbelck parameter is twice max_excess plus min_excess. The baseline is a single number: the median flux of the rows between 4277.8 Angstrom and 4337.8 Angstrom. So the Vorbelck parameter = -4.9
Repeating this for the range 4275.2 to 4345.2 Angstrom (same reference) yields 0.6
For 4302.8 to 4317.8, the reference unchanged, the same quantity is -0.3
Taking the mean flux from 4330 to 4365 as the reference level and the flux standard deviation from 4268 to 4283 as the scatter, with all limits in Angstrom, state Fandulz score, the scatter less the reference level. -25.7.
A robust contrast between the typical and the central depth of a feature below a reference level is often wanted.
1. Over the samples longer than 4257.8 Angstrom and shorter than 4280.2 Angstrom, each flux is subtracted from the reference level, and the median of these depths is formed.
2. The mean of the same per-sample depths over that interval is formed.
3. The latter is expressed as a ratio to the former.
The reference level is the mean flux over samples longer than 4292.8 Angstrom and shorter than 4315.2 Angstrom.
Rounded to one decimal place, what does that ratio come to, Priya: 1.1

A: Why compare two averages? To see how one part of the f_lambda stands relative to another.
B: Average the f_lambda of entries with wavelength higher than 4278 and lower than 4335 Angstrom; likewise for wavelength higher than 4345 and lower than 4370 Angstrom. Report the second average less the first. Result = 4.8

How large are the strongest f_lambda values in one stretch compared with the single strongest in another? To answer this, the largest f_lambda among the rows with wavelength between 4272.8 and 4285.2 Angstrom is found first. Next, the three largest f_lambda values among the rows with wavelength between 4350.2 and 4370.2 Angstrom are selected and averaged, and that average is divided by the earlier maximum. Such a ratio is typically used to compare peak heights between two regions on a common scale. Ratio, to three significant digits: 1.19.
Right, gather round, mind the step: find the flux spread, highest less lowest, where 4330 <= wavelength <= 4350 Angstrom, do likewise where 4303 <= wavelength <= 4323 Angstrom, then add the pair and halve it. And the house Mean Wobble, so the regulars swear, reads 10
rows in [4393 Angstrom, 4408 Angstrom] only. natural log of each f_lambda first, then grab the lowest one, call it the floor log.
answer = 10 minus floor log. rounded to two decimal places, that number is 6.79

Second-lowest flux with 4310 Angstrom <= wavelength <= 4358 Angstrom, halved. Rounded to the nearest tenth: 11.1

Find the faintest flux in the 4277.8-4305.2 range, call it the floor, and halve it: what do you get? 8.1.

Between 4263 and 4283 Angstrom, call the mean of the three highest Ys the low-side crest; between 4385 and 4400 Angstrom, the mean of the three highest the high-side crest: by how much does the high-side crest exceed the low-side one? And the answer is 1.6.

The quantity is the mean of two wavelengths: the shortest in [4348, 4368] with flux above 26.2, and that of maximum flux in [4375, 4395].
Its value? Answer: 4364.0 Angstrom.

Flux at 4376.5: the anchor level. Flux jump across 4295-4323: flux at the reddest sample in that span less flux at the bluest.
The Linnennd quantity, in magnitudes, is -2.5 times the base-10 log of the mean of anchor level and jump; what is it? -2.94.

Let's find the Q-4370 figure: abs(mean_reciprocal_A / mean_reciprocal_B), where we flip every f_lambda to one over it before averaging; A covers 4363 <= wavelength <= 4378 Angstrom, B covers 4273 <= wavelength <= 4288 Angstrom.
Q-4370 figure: 0.84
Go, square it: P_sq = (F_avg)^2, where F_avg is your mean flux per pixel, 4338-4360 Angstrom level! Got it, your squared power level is 674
